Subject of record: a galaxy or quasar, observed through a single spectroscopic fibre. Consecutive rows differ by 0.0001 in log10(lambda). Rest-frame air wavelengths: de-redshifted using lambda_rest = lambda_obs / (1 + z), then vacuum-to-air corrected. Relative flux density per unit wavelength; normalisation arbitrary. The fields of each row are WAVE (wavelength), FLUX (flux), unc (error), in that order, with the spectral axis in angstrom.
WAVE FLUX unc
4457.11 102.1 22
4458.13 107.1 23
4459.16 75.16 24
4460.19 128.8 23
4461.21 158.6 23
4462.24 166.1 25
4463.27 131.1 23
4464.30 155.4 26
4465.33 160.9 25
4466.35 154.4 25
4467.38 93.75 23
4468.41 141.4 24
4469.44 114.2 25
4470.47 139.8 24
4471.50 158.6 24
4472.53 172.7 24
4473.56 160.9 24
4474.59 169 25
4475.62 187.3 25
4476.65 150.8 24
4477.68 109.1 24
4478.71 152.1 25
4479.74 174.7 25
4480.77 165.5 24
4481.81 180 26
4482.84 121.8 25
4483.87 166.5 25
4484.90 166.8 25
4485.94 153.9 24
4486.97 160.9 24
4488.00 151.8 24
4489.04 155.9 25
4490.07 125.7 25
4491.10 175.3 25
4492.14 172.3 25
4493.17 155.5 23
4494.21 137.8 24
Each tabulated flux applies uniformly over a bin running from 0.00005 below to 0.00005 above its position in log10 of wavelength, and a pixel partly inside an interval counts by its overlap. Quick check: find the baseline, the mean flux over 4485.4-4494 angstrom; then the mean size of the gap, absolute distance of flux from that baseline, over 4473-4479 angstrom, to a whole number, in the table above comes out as 18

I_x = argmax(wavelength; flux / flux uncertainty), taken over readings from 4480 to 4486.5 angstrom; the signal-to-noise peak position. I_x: 4481.81 angstrom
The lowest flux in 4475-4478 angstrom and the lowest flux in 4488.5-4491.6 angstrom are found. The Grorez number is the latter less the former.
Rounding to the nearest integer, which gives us 17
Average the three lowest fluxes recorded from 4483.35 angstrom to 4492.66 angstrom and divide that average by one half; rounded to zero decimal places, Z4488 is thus 288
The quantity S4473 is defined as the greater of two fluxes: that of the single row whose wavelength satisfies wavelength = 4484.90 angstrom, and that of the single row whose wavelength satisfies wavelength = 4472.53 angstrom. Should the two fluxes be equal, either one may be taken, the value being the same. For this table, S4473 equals 173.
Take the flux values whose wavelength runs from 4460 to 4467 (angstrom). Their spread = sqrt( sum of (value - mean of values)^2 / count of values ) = 13.6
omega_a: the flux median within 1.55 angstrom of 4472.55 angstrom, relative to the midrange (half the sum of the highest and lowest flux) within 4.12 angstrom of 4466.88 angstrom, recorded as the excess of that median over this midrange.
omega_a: 34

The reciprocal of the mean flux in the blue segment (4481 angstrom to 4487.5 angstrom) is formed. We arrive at 0.0063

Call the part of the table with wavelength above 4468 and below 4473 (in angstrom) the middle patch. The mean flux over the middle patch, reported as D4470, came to 145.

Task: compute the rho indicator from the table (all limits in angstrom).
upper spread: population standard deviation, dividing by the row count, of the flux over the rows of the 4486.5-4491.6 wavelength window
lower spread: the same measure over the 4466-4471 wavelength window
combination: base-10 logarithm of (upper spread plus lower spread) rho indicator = 1.58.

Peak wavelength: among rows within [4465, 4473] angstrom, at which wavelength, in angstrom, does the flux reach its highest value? 4472.53 angstrom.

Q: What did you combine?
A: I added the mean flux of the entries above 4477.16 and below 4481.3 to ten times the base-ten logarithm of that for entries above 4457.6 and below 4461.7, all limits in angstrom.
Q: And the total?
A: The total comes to 171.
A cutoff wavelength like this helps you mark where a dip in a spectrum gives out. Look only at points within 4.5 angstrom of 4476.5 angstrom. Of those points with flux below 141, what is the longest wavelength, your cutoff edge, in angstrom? 4477.68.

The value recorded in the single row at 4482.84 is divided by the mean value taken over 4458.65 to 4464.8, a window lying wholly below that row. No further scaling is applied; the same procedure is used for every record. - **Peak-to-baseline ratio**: 0.90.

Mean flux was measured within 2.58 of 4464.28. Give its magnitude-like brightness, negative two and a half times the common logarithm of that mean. -5.47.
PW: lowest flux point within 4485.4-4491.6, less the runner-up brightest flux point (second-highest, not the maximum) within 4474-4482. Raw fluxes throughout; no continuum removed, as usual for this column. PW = -54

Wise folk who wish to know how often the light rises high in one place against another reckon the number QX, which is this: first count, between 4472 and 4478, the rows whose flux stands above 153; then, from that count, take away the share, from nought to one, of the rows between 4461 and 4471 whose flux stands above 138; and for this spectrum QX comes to 3.3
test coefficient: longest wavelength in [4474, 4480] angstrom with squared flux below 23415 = 4478.71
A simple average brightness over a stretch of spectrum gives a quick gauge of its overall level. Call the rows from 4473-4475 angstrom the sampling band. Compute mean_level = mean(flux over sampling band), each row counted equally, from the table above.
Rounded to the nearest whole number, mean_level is 165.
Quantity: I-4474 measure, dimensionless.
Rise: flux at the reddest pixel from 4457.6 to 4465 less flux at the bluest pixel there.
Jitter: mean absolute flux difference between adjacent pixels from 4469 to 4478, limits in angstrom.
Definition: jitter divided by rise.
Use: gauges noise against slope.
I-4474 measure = 0.5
